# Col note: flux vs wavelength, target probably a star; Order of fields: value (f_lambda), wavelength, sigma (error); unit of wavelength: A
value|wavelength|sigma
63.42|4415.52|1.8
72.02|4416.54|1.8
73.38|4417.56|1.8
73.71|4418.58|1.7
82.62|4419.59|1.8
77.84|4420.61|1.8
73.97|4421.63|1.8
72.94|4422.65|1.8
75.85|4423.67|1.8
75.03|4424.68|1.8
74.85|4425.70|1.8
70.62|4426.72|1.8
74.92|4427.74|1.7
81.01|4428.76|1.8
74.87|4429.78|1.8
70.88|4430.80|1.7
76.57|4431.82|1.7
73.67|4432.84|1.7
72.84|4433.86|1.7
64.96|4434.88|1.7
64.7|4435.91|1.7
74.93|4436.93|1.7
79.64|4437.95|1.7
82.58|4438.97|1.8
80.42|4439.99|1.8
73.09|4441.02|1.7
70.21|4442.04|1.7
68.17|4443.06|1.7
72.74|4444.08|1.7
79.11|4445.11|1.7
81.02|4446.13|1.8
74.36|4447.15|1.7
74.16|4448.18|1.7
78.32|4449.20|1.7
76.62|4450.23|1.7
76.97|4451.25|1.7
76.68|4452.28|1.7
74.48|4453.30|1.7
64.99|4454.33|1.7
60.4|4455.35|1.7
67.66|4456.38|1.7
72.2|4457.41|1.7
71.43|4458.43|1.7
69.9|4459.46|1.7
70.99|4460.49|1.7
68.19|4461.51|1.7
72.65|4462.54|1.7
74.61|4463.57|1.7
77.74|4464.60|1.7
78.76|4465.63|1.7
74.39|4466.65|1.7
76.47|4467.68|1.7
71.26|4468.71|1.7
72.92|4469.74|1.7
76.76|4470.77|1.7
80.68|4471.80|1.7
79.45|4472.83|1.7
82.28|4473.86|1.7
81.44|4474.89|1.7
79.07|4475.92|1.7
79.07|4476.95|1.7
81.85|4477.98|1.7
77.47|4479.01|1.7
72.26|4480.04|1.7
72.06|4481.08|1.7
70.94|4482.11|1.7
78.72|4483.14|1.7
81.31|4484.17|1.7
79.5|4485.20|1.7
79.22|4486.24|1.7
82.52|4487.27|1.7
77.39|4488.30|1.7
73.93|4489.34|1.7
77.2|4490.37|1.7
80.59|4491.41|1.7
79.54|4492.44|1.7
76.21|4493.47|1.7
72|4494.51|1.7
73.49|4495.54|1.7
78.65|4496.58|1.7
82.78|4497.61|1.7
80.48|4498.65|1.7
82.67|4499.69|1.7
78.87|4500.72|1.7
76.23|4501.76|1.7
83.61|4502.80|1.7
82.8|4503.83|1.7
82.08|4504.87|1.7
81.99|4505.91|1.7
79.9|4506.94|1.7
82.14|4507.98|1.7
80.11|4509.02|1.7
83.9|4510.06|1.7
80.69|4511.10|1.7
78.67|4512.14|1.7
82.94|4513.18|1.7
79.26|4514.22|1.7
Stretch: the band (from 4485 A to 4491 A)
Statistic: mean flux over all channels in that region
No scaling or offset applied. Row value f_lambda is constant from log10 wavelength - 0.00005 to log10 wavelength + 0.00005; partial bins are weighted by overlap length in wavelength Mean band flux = 78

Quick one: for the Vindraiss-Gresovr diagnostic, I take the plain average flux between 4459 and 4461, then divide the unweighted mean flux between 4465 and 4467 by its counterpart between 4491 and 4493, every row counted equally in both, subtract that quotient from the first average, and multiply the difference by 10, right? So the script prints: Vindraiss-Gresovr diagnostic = 695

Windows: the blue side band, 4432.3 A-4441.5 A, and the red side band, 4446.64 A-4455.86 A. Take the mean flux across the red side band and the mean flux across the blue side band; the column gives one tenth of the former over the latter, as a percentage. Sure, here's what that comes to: 9.9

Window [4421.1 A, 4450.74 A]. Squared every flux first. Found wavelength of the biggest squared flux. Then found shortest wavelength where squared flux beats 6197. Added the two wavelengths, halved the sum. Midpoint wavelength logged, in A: 4433.9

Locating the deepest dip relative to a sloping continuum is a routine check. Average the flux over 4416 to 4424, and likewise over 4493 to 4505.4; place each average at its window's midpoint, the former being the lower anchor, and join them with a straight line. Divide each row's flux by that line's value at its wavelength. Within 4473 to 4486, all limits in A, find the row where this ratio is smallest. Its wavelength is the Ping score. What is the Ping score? 4482.11 A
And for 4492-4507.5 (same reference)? 4494.51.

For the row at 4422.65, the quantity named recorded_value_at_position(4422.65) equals 72.94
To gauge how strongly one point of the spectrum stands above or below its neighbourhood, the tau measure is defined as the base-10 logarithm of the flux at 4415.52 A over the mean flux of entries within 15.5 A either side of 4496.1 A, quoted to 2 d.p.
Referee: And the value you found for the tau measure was -0.10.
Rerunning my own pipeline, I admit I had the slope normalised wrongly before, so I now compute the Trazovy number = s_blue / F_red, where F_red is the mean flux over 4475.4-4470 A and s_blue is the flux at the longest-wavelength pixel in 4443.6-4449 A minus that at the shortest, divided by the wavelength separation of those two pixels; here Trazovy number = 0.004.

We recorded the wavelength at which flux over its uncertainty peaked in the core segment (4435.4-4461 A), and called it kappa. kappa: 4437.95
